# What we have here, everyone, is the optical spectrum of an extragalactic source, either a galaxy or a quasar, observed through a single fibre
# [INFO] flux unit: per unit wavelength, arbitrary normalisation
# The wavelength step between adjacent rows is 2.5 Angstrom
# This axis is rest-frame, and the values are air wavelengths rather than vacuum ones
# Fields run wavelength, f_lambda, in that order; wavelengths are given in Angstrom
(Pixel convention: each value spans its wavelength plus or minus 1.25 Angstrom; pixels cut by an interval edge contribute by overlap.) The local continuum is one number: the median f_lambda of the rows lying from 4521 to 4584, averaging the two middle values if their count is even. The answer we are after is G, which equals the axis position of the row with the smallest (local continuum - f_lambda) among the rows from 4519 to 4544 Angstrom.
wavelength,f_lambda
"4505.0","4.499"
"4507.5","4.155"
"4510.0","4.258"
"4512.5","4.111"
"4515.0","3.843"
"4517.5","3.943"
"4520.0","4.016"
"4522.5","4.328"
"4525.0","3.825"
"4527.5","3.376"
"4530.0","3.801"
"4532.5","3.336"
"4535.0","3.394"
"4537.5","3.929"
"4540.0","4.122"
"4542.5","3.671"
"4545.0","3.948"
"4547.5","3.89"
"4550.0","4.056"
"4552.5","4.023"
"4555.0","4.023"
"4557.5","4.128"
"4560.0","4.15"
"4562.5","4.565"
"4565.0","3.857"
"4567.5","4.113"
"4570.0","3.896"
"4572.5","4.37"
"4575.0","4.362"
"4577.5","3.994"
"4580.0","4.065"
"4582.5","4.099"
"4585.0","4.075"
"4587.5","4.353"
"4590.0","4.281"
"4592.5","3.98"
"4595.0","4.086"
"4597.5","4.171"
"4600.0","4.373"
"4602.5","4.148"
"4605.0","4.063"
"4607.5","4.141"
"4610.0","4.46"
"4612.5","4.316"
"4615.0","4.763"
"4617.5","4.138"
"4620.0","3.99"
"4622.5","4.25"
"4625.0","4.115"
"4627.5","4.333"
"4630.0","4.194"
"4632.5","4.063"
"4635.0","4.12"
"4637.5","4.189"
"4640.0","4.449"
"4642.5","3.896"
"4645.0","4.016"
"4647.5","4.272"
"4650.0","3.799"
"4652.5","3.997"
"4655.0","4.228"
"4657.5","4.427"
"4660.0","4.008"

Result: 4522.5 Angstrom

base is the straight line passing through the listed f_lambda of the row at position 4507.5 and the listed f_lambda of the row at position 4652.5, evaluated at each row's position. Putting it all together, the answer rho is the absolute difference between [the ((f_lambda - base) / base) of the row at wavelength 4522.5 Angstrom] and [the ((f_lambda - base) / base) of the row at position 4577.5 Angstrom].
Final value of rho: 0.07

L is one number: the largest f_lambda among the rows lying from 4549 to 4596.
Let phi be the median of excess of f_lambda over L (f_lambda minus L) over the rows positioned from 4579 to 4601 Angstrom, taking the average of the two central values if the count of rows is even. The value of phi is -0.47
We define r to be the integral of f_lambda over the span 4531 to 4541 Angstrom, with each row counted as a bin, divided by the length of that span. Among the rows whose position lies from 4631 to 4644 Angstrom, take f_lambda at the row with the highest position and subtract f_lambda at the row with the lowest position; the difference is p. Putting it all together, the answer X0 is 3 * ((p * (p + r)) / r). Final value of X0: -0.5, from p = -0.17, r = 3.69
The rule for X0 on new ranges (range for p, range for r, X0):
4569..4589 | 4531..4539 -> 1.5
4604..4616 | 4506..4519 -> 2.5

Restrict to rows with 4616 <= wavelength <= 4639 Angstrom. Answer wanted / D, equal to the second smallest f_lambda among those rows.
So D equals 4.063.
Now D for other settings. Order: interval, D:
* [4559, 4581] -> 3.896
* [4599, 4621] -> 4.063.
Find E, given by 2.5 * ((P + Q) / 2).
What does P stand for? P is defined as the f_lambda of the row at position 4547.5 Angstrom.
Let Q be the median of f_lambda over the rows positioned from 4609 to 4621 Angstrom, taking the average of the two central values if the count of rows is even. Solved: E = 10.3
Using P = 3.89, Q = 4.32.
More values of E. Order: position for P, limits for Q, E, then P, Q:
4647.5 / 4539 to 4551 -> 10.3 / 4.272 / 3.95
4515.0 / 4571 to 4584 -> 9.9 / 3.843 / 4.10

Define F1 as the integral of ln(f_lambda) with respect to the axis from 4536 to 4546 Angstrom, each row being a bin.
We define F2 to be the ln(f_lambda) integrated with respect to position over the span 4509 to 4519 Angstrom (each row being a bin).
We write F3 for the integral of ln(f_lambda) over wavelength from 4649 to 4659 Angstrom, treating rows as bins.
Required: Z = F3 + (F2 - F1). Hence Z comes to 14.5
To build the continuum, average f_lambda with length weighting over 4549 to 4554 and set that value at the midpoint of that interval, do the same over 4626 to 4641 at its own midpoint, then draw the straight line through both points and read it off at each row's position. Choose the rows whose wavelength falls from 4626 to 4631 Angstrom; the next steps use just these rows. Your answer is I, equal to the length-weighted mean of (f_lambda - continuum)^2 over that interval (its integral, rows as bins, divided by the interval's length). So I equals 0.009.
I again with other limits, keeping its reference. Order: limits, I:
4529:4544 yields 0.163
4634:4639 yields 0.008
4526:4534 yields 0.275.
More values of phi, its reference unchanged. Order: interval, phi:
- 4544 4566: -0.54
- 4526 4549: -0.76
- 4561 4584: -0.47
